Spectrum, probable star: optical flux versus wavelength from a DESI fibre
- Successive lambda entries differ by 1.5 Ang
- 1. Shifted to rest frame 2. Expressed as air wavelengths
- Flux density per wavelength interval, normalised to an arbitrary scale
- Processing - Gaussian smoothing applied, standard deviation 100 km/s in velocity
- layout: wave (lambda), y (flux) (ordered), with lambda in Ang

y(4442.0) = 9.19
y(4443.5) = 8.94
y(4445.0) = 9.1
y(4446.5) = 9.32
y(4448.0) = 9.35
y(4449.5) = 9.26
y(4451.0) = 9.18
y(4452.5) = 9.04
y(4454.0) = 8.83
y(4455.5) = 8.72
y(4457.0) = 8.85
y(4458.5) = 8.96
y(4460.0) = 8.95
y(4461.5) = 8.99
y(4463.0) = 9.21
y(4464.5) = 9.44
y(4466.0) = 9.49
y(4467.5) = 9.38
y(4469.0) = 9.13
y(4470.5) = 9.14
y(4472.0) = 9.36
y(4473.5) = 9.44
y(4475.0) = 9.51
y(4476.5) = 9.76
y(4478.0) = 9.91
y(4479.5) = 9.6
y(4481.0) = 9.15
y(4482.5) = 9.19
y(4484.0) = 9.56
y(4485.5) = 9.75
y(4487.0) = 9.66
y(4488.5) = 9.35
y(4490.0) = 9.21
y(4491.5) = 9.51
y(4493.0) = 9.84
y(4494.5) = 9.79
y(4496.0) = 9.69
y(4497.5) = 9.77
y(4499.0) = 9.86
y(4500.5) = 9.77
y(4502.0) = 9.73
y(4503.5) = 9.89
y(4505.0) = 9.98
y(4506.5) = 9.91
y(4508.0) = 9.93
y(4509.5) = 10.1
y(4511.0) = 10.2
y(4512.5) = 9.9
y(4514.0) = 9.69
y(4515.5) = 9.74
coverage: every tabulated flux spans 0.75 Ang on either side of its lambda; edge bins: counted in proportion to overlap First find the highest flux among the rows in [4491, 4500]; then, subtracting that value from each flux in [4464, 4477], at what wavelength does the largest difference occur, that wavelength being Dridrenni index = 4476.5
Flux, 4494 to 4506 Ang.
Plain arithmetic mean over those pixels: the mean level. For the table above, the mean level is 9.8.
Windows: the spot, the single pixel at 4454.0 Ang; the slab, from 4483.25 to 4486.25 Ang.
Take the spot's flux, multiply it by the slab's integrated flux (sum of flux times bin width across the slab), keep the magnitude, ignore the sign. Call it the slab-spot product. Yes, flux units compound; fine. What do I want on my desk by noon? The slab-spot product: 256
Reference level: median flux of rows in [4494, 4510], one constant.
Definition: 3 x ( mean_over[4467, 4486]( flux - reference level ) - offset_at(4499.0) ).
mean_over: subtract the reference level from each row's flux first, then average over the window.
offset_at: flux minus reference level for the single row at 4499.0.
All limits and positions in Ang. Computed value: -1.2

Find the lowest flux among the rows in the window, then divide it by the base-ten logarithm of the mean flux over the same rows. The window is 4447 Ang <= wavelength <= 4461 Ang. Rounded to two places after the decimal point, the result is 9.13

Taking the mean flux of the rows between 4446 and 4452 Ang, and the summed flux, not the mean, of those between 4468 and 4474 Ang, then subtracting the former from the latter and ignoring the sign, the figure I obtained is 28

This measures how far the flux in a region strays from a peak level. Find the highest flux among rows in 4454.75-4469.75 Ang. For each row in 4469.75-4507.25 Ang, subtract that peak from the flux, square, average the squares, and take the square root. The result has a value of 0.28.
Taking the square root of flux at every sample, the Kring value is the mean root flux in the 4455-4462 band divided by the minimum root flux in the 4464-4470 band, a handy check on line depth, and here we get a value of 0.99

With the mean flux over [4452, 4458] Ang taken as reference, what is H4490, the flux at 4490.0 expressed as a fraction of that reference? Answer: 1.040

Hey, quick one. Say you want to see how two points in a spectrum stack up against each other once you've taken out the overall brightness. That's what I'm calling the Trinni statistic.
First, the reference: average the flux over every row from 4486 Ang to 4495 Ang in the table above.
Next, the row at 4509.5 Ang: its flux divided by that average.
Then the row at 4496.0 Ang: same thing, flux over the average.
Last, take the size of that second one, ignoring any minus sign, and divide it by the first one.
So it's 0.96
